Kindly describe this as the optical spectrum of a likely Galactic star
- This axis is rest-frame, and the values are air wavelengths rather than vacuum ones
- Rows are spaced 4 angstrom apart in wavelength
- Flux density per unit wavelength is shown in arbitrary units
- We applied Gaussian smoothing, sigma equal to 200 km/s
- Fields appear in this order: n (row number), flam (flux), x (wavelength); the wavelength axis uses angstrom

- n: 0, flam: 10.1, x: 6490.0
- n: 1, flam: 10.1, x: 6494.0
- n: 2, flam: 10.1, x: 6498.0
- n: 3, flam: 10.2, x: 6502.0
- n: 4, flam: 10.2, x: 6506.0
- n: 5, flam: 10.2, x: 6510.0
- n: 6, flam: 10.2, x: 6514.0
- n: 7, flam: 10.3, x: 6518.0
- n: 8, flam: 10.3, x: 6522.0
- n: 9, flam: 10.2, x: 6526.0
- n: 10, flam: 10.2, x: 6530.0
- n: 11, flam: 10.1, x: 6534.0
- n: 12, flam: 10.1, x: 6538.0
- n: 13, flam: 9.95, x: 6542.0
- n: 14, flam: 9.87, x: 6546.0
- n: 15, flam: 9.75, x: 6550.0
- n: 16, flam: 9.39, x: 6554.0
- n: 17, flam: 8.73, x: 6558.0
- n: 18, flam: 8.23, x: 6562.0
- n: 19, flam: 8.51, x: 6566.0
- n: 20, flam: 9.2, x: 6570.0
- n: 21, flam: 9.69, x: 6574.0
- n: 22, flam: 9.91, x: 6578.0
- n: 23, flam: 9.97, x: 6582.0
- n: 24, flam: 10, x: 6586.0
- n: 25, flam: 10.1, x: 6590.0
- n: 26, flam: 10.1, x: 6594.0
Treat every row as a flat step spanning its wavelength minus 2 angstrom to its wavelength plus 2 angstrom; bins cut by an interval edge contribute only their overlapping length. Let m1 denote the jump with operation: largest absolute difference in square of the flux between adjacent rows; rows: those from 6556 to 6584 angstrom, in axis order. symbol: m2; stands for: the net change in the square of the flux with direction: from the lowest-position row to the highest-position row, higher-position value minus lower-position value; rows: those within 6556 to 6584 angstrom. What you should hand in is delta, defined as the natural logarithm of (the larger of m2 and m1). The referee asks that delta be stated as 3.1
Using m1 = 12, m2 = 23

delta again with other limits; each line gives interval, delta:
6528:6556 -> 1.9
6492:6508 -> 0.7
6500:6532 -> 0.7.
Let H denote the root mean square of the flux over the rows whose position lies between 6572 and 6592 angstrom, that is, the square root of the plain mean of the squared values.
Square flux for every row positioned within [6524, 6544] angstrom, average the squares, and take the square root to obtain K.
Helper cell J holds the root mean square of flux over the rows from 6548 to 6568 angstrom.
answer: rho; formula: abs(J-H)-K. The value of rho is -9.1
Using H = 9.93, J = 8.9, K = 10.1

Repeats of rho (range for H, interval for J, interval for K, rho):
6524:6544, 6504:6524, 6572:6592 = -9.8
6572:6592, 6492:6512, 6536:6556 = -9.6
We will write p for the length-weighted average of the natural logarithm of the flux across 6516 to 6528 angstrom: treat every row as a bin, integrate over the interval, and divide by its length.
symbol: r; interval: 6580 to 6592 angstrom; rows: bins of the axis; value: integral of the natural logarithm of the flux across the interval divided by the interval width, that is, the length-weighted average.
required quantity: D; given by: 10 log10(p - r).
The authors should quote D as -16.2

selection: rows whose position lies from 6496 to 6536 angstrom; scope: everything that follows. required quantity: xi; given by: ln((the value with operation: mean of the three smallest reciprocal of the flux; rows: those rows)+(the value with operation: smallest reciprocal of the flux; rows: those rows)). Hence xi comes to -1.64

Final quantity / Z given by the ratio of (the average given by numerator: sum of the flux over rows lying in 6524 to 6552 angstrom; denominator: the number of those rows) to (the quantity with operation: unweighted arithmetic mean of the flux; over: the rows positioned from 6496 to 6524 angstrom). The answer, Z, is 0.98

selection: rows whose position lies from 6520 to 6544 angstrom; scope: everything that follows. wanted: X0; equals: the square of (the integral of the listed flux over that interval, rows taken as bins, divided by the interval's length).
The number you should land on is 103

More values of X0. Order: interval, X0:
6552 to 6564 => 77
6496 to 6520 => 104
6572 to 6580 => 96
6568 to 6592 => 96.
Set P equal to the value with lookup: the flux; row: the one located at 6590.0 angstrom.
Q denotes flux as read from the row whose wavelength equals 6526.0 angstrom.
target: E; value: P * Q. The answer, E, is 103.0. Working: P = 10.1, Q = 10.2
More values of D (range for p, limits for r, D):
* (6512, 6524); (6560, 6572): -7.6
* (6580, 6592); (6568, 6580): -13.6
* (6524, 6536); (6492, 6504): -24.8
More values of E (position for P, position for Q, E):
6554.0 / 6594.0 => 94.8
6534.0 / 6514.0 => 103.0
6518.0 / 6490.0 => 104.0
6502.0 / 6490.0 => 103.0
